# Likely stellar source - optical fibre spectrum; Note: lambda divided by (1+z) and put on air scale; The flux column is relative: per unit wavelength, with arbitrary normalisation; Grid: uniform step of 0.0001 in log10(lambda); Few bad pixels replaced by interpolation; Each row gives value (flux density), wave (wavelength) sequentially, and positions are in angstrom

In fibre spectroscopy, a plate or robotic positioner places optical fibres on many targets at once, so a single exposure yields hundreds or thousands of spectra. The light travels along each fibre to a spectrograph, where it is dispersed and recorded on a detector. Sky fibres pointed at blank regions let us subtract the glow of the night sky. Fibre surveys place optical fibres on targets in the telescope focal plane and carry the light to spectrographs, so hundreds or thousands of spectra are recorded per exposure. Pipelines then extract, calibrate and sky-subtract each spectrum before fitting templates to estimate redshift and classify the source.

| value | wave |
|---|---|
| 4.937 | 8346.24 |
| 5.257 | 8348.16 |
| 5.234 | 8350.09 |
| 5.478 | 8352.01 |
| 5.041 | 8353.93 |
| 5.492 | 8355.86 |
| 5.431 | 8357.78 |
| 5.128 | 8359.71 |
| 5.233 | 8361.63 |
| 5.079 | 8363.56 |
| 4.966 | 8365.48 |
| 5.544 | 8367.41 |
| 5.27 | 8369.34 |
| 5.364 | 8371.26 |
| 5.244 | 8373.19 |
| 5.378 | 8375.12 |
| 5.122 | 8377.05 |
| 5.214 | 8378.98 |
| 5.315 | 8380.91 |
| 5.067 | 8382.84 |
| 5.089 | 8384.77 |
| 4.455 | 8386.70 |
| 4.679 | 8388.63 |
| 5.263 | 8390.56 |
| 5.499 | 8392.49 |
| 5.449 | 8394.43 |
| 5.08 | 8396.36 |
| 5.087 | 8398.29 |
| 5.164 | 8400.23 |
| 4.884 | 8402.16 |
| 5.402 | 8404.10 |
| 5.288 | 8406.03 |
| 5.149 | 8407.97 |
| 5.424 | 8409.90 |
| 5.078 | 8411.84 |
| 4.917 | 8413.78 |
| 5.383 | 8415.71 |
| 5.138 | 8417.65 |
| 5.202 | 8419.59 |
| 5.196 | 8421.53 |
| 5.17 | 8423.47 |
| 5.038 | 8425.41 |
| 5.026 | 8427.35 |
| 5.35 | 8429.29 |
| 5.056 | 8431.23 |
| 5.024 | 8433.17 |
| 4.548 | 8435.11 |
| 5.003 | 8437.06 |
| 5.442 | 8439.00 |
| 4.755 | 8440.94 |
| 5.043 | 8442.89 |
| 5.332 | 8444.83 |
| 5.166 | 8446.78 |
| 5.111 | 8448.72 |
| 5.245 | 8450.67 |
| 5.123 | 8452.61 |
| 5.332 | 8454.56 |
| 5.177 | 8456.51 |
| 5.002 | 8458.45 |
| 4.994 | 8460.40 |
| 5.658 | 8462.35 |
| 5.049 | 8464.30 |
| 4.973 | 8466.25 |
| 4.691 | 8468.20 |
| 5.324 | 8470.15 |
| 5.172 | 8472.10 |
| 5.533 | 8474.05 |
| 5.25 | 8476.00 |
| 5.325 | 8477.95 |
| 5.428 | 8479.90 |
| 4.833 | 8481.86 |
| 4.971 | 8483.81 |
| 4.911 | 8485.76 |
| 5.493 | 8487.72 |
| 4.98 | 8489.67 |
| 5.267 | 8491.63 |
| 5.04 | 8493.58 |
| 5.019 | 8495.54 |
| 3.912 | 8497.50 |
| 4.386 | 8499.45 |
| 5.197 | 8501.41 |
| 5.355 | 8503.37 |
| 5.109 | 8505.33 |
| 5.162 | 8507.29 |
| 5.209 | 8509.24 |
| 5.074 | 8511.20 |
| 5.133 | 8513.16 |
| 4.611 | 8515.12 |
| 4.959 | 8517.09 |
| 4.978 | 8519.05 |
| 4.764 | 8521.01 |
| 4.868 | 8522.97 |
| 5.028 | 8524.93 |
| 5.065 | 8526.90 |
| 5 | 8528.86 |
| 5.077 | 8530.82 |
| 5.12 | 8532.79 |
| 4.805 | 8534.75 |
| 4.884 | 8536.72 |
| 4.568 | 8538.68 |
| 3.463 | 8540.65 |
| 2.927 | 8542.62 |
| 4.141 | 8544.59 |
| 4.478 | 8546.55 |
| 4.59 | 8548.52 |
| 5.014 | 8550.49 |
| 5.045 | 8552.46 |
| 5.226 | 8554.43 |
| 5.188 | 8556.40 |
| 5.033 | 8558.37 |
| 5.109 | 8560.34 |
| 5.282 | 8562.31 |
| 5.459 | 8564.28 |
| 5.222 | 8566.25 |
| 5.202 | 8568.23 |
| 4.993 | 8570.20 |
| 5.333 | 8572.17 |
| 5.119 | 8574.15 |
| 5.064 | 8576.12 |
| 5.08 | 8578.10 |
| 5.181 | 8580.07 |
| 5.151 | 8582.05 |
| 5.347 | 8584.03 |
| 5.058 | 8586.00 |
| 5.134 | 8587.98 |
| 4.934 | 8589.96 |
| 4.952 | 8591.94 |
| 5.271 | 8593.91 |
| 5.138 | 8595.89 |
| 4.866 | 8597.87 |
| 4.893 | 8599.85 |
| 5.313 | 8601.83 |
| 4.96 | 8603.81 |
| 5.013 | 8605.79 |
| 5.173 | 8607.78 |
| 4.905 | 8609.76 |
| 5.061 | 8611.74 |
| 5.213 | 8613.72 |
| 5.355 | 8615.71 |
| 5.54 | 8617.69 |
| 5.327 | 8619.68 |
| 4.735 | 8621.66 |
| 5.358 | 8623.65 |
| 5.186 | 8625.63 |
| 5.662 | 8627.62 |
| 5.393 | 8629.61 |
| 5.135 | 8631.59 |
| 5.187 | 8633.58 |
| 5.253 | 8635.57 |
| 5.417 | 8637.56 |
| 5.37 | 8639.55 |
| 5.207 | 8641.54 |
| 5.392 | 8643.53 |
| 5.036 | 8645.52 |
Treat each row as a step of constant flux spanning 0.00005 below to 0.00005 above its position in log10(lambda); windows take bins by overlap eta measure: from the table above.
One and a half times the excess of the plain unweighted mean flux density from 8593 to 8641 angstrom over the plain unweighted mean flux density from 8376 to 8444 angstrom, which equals 0.12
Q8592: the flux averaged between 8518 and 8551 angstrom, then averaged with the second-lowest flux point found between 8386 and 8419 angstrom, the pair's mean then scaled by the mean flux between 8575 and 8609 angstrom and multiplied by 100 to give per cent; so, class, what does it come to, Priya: 91.5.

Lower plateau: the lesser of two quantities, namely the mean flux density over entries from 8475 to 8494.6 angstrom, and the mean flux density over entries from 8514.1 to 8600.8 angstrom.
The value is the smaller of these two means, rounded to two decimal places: 4.92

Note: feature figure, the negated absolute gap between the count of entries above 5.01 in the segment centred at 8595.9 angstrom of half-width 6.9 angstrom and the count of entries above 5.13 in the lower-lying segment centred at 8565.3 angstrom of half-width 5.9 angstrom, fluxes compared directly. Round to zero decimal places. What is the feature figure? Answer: -1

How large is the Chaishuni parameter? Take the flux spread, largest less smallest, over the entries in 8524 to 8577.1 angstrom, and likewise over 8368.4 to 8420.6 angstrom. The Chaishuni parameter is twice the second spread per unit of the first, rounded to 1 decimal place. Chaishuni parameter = 0.8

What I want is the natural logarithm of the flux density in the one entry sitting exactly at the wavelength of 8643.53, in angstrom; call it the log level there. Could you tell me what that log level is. 1.685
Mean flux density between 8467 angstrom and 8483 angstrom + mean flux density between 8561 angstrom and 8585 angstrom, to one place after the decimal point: 10.4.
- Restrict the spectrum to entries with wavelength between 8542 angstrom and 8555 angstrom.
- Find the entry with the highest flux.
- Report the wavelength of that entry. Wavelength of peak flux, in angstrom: 8554.43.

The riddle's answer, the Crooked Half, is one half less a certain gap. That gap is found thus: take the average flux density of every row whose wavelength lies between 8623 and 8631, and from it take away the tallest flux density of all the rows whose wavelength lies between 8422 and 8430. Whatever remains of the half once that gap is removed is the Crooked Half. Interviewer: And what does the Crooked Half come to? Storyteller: 0.5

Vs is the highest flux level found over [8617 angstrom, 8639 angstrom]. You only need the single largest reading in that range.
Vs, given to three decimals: 5.662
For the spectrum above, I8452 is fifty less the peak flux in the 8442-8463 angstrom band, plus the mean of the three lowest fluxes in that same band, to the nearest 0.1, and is 49.4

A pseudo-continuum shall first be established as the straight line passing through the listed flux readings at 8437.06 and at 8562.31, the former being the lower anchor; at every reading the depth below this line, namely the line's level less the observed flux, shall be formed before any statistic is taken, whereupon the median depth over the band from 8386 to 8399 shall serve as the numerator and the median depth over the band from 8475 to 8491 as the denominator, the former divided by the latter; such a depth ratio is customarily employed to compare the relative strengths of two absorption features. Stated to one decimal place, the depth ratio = 14.1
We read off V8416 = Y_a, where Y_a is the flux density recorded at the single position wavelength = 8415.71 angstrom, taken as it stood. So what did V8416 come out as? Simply 5.383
